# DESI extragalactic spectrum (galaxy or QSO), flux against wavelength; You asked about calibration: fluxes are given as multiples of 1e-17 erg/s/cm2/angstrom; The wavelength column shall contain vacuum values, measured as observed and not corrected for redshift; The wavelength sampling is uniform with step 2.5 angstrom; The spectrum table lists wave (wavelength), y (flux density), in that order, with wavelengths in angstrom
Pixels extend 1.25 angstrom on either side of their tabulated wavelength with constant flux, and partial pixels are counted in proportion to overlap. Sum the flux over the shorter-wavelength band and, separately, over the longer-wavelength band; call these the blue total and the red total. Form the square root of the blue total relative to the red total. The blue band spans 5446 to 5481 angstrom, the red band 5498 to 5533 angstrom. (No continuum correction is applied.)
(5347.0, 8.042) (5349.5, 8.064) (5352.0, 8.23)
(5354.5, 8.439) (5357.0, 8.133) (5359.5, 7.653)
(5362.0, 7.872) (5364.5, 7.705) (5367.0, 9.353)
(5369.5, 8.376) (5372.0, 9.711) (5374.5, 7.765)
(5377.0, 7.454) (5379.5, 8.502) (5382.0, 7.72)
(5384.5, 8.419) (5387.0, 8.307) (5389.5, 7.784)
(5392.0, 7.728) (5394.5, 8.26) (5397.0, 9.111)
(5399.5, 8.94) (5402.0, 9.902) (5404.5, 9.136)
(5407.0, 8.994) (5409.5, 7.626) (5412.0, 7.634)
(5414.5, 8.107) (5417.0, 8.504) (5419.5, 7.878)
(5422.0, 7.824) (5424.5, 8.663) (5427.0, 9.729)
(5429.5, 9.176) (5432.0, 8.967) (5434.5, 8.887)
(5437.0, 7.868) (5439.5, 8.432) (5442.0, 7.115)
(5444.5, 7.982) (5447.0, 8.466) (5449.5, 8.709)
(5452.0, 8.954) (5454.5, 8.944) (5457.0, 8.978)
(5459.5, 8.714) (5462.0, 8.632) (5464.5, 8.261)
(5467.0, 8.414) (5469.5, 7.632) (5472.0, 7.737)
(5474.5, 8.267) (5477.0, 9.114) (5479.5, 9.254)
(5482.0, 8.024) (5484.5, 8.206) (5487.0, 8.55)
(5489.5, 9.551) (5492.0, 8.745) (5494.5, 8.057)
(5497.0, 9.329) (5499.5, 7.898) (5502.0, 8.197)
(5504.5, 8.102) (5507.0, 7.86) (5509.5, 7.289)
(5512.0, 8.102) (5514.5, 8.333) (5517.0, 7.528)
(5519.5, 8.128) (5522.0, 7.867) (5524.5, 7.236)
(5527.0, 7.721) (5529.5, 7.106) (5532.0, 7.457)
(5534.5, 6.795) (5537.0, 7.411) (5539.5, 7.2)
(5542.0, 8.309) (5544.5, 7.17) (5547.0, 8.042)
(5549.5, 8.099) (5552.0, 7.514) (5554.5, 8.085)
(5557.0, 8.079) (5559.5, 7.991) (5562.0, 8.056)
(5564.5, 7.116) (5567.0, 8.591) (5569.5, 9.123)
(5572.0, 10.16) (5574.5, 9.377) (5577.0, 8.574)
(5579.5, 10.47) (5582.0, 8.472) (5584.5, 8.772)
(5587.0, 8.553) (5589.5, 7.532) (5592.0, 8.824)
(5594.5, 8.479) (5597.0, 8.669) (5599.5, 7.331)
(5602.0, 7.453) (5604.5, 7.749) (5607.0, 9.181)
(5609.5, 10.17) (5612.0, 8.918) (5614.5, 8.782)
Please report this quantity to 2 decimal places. 1.05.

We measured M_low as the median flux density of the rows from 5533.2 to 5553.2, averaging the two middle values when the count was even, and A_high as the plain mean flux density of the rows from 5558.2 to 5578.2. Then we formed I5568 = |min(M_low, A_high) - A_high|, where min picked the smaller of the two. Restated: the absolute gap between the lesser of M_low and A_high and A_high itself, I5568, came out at 1.2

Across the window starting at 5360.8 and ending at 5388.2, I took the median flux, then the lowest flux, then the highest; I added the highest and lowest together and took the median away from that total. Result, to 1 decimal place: 8.9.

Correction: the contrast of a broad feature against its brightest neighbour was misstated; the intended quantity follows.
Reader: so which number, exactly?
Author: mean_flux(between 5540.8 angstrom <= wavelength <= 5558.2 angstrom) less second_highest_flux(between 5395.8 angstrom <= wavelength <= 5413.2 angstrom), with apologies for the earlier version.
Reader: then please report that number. -1.2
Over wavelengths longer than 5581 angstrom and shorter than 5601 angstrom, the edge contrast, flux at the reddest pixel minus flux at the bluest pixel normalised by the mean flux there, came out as -0.14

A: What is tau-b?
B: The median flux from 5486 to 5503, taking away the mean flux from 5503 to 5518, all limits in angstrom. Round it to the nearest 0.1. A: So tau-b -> 0.7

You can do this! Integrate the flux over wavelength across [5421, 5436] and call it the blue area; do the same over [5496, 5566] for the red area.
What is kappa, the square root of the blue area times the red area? 269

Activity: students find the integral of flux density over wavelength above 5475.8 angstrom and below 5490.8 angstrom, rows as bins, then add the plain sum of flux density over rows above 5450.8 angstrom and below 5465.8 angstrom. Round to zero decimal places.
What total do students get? 184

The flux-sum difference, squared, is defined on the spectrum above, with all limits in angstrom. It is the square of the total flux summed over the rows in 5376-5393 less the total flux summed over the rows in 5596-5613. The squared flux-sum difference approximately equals 13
